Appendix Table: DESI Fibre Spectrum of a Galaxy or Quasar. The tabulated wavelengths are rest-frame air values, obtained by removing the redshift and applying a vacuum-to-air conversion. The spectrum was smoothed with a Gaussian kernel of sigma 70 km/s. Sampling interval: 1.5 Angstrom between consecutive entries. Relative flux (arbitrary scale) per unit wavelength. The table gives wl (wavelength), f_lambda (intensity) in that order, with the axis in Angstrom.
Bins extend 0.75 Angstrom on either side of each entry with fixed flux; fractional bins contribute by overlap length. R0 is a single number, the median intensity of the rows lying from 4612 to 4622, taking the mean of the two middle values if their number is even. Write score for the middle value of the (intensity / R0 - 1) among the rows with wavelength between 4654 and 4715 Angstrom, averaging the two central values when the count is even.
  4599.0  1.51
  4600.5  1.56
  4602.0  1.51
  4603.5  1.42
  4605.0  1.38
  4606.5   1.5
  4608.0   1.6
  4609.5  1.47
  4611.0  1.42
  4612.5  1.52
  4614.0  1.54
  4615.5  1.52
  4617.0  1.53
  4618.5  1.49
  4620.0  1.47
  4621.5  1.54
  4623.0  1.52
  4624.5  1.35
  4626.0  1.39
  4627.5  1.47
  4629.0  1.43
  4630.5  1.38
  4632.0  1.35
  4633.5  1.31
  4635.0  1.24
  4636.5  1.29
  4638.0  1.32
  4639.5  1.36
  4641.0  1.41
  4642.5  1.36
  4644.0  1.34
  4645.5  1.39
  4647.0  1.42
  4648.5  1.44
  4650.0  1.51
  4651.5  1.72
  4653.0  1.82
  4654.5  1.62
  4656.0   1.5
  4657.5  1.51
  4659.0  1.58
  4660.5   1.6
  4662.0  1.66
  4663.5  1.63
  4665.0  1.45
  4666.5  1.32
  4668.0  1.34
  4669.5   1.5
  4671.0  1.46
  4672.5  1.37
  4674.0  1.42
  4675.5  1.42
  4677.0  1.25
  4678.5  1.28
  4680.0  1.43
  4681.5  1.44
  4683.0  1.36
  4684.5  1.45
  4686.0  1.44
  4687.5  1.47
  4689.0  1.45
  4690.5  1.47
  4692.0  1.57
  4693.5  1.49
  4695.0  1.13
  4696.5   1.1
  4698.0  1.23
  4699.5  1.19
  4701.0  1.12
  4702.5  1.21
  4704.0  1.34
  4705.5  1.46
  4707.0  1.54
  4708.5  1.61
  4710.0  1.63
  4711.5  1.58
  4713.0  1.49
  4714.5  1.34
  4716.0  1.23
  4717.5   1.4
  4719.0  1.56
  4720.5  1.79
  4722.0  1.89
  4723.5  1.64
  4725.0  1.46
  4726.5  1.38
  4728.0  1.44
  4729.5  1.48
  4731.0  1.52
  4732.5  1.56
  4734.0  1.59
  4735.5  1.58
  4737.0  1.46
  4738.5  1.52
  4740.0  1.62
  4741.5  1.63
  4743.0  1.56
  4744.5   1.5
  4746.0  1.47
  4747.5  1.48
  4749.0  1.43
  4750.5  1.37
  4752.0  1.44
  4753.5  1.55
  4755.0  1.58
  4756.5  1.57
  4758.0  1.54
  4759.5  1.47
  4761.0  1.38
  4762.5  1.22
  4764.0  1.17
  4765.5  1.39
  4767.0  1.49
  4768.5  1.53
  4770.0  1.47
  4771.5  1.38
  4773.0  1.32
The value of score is -0.046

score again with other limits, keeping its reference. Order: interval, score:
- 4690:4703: -0.204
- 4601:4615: -0.013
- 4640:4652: -0.069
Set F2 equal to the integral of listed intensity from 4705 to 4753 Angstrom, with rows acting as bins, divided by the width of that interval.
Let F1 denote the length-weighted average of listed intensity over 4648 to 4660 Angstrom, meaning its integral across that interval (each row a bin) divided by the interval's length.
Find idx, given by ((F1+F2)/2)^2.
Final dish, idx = 2.42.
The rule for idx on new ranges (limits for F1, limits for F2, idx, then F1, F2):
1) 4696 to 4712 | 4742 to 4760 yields 2.05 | 1.37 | 1.50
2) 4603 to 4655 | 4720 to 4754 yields 2.23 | 1.45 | 1.54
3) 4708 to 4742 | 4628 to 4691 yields 2.22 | 1.54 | 1.44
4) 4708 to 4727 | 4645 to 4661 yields 2.40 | 1.54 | 1.56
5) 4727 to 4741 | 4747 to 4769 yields 2.20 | 1.53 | 1.44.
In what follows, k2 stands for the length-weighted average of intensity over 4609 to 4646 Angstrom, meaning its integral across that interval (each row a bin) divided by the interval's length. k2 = 1.42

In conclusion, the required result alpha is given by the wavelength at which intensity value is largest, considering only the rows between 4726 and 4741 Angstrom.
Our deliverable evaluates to 4740.0 Angstrom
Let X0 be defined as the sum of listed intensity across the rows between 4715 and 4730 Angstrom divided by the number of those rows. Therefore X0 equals 1.53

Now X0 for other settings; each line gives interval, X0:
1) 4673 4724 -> 1.42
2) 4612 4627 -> 1.49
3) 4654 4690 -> 1.46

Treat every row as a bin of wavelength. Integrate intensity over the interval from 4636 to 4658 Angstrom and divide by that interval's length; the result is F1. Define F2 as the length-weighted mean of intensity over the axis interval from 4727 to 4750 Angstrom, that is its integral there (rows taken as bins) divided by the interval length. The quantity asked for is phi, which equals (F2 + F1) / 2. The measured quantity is 1.49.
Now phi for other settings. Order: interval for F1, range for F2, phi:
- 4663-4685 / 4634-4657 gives 1.43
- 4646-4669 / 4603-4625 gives 1.51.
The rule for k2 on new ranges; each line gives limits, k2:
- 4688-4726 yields 1.44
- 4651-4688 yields 1.48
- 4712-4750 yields 1.52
